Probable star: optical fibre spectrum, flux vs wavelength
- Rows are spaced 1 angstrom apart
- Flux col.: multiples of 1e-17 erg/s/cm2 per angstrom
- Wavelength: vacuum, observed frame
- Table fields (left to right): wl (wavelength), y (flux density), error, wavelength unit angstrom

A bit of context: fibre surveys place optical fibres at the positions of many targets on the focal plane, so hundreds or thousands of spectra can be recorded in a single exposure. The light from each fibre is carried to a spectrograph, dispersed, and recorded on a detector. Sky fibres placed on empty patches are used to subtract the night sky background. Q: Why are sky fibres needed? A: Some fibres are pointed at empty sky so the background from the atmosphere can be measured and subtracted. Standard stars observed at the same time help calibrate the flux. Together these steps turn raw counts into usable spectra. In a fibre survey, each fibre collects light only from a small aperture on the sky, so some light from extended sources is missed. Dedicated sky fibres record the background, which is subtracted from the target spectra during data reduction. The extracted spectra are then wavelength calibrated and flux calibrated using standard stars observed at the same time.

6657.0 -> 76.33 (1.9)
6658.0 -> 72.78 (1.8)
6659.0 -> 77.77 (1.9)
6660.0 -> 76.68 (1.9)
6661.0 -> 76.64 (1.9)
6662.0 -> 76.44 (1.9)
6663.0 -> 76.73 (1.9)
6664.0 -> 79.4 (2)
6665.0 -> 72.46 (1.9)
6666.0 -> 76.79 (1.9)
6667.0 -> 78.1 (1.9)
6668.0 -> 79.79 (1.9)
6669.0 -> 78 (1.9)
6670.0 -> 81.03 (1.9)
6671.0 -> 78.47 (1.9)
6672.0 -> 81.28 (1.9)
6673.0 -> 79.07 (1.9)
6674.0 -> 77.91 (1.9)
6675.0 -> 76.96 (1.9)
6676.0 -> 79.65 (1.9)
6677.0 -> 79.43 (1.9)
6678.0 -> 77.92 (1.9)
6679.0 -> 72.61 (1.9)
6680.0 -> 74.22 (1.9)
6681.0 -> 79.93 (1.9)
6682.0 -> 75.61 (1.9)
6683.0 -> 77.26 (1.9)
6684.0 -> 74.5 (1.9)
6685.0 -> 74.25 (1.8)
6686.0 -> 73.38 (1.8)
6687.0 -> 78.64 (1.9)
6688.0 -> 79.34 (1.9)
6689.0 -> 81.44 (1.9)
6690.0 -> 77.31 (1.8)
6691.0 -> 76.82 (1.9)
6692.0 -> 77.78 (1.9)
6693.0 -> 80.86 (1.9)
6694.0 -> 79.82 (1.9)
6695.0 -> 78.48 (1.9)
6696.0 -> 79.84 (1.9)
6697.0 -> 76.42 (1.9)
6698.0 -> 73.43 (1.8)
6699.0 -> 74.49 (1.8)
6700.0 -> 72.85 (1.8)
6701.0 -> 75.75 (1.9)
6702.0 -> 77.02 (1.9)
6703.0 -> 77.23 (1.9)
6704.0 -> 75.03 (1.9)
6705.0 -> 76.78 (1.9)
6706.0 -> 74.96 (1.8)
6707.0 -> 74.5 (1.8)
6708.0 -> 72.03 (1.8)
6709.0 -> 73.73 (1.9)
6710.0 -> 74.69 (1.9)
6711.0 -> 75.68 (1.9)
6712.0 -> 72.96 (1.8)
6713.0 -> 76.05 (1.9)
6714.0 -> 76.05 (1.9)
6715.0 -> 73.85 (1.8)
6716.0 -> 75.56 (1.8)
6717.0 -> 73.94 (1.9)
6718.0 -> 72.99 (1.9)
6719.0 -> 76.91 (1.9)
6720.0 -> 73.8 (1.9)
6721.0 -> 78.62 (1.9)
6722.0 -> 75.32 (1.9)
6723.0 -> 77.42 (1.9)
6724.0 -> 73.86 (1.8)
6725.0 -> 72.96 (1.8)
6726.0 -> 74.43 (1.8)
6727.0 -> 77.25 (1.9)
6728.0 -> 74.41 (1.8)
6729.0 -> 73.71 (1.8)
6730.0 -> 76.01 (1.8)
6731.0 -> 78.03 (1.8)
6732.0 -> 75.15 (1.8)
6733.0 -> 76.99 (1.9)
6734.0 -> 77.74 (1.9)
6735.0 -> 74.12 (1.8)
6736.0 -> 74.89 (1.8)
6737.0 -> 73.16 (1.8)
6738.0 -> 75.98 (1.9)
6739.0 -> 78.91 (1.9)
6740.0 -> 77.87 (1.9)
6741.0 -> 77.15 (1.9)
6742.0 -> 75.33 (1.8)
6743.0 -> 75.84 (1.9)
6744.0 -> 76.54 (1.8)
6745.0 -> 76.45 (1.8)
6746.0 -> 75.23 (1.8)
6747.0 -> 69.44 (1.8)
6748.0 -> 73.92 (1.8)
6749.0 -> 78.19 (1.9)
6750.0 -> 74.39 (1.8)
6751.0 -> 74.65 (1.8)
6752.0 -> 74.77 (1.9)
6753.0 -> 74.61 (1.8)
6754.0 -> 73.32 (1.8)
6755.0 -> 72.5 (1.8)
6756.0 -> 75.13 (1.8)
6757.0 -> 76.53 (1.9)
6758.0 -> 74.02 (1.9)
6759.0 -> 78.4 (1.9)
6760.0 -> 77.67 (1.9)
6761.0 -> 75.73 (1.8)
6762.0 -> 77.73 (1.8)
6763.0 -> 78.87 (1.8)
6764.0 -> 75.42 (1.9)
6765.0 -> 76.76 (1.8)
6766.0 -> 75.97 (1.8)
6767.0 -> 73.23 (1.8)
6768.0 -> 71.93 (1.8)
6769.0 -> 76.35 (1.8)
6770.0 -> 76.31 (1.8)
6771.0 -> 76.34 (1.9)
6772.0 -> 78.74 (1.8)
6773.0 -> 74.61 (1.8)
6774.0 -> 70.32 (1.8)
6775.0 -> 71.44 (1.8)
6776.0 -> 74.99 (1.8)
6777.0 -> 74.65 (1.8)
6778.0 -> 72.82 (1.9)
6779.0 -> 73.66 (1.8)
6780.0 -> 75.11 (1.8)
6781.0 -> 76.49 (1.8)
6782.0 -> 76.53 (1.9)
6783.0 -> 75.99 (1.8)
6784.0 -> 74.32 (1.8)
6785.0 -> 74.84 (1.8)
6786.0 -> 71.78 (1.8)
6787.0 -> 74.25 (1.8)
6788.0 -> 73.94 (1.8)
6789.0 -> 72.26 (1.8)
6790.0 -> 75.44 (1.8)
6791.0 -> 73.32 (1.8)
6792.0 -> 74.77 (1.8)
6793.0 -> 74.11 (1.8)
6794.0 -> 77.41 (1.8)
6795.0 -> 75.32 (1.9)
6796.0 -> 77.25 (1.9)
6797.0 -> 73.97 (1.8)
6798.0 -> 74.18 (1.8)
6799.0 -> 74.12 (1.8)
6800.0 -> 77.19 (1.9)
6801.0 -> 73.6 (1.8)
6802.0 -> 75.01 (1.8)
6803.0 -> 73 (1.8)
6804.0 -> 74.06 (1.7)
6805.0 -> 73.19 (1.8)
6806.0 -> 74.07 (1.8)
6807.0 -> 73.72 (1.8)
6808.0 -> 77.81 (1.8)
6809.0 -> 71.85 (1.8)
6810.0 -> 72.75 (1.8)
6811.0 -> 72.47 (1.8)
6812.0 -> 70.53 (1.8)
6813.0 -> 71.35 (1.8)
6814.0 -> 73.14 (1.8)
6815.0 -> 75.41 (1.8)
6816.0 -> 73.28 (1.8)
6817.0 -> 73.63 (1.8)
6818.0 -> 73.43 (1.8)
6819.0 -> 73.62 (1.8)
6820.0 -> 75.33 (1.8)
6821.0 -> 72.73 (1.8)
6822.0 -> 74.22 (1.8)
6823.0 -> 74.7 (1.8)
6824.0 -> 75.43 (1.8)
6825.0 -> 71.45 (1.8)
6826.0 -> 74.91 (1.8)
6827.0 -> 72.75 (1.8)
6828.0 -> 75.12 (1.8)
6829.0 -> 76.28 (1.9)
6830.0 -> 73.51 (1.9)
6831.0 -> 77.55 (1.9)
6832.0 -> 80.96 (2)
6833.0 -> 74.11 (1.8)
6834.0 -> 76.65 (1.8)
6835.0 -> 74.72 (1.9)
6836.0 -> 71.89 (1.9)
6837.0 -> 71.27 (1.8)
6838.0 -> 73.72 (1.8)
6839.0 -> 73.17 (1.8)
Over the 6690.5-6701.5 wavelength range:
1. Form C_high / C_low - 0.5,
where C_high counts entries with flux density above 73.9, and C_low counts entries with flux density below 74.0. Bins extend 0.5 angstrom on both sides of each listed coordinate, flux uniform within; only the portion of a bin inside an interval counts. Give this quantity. 4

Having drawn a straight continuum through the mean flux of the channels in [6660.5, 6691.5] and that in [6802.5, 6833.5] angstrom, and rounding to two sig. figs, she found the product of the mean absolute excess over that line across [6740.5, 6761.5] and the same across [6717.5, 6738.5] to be 2.6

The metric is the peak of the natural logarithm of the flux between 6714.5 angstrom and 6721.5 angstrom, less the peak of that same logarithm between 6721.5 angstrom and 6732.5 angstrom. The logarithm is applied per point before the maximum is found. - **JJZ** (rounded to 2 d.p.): 0.01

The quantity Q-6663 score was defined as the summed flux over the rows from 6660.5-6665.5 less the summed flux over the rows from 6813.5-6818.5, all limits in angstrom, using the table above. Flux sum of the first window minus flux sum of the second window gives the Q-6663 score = 13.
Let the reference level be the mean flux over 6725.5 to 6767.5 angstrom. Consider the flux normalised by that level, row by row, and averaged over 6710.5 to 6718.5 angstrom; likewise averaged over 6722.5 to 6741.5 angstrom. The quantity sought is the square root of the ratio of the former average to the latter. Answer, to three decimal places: 0.992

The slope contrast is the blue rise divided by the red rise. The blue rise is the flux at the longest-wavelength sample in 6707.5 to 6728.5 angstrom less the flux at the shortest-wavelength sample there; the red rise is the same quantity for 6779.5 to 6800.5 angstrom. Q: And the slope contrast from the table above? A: 1.1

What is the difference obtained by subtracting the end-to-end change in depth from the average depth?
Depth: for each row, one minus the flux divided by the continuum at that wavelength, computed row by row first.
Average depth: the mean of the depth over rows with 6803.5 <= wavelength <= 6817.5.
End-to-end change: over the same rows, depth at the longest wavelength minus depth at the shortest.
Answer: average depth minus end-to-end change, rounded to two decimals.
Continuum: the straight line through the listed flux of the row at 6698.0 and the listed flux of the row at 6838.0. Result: 0.00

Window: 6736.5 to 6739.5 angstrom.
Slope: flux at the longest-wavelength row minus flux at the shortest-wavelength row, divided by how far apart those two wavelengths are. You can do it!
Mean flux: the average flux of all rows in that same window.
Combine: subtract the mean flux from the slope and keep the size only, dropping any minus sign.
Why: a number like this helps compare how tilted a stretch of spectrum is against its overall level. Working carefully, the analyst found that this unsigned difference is 73.1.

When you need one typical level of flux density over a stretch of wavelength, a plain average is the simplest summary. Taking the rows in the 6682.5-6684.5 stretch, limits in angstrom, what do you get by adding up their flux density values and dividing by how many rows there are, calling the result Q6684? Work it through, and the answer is 75.9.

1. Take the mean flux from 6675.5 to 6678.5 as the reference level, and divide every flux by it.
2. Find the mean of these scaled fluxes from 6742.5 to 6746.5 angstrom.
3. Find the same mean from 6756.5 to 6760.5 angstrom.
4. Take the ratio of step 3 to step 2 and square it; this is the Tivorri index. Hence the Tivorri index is 1.02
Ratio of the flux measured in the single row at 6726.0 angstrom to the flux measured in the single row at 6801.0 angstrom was 1.011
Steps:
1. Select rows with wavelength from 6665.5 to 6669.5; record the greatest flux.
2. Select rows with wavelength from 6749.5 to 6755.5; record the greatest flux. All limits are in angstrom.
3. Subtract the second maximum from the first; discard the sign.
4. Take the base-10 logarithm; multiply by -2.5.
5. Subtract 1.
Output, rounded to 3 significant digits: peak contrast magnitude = -2.75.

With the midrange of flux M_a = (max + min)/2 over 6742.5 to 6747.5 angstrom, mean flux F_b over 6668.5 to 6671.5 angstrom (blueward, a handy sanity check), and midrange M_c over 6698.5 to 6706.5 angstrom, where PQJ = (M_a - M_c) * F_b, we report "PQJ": -162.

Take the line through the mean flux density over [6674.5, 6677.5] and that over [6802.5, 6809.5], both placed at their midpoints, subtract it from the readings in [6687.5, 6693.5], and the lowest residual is -1.3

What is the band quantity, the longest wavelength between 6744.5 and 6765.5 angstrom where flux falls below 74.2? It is 6758.0 angstrom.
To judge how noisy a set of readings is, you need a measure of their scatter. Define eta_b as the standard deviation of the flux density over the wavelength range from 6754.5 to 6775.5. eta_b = 2.4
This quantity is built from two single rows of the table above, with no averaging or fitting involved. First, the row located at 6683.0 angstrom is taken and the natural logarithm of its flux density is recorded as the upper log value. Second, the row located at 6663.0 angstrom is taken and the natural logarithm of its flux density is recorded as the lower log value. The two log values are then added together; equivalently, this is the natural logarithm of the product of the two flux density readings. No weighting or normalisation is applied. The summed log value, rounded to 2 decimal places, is 8.69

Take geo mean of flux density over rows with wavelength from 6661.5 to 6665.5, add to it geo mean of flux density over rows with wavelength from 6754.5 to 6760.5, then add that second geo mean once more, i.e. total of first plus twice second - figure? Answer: 228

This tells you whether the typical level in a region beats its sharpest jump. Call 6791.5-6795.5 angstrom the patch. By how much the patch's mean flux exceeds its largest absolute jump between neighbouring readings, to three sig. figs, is 72.1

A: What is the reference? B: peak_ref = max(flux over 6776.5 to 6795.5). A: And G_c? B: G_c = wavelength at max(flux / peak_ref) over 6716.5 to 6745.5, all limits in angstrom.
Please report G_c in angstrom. 6739.0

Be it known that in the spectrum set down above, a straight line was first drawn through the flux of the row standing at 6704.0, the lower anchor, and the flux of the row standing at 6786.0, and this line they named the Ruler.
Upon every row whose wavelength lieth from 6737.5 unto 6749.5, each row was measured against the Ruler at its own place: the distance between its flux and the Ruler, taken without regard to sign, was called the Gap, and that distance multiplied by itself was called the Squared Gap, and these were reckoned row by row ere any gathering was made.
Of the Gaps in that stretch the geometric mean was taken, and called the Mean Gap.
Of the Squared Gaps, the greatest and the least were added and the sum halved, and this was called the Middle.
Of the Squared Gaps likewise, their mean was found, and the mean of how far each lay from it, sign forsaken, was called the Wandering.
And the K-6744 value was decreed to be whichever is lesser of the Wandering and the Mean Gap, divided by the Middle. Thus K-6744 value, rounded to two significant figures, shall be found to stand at 0.19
